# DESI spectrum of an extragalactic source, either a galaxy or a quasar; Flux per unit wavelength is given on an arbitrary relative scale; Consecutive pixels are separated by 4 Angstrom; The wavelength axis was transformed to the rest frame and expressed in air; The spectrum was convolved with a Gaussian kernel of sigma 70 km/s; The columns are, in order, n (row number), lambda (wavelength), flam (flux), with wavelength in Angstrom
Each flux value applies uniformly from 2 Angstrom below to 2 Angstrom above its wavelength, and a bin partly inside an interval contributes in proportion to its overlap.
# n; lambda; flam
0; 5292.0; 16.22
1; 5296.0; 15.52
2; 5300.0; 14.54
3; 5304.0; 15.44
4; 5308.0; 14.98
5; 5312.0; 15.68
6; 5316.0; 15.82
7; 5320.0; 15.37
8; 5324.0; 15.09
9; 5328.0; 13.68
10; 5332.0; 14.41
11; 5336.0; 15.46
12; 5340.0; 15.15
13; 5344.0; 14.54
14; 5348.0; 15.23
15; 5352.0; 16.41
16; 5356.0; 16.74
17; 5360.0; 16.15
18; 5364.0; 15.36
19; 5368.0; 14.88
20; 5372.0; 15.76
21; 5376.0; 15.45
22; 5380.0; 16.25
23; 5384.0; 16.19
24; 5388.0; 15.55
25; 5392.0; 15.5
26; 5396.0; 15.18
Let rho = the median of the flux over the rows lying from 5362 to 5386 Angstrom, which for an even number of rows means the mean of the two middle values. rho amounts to 15.6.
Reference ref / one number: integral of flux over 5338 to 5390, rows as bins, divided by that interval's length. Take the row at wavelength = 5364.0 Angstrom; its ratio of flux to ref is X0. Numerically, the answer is 0.98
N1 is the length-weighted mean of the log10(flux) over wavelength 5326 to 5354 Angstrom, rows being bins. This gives 1.17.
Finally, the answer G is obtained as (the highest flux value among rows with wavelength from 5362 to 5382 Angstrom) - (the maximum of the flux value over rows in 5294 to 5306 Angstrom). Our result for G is 0.7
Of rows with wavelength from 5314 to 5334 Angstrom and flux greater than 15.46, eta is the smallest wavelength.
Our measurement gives 5316.0 Angstrom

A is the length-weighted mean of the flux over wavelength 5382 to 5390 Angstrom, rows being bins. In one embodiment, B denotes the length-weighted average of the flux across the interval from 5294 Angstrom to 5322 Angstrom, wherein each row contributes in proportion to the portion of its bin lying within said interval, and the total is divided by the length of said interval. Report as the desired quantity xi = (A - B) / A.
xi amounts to 0.03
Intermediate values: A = 15.9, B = 15.3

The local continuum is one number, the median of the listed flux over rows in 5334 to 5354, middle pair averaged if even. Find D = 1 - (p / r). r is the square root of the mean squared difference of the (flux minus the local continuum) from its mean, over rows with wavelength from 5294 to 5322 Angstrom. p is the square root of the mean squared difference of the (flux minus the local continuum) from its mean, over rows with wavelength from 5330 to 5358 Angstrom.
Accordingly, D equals -1.00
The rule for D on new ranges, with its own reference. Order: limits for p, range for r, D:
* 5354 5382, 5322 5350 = -0.02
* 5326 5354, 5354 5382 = -0.39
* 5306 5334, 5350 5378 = -0.15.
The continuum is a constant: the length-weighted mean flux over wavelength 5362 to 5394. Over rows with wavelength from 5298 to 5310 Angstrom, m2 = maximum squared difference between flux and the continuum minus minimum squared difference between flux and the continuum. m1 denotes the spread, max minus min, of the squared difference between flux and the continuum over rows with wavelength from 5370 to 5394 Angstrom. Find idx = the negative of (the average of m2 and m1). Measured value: -0.76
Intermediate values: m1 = 0.4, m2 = 1.13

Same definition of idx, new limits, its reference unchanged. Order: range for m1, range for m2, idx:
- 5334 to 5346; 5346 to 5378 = -1.19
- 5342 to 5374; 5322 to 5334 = -2.36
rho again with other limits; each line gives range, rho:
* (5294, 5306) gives 15.4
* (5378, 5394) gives 15.9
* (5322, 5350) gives 15.1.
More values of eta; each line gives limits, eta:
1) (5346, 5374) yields 5352.0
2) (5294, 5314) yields 5296.0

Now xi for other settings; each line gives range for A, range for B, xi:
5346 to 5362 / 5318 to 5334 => 0.09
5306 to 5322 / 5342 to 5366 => -0.02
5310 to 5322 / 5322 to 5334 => 0.08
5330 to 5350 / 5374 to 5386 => -0.07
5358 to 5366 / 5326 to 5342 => 0.07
